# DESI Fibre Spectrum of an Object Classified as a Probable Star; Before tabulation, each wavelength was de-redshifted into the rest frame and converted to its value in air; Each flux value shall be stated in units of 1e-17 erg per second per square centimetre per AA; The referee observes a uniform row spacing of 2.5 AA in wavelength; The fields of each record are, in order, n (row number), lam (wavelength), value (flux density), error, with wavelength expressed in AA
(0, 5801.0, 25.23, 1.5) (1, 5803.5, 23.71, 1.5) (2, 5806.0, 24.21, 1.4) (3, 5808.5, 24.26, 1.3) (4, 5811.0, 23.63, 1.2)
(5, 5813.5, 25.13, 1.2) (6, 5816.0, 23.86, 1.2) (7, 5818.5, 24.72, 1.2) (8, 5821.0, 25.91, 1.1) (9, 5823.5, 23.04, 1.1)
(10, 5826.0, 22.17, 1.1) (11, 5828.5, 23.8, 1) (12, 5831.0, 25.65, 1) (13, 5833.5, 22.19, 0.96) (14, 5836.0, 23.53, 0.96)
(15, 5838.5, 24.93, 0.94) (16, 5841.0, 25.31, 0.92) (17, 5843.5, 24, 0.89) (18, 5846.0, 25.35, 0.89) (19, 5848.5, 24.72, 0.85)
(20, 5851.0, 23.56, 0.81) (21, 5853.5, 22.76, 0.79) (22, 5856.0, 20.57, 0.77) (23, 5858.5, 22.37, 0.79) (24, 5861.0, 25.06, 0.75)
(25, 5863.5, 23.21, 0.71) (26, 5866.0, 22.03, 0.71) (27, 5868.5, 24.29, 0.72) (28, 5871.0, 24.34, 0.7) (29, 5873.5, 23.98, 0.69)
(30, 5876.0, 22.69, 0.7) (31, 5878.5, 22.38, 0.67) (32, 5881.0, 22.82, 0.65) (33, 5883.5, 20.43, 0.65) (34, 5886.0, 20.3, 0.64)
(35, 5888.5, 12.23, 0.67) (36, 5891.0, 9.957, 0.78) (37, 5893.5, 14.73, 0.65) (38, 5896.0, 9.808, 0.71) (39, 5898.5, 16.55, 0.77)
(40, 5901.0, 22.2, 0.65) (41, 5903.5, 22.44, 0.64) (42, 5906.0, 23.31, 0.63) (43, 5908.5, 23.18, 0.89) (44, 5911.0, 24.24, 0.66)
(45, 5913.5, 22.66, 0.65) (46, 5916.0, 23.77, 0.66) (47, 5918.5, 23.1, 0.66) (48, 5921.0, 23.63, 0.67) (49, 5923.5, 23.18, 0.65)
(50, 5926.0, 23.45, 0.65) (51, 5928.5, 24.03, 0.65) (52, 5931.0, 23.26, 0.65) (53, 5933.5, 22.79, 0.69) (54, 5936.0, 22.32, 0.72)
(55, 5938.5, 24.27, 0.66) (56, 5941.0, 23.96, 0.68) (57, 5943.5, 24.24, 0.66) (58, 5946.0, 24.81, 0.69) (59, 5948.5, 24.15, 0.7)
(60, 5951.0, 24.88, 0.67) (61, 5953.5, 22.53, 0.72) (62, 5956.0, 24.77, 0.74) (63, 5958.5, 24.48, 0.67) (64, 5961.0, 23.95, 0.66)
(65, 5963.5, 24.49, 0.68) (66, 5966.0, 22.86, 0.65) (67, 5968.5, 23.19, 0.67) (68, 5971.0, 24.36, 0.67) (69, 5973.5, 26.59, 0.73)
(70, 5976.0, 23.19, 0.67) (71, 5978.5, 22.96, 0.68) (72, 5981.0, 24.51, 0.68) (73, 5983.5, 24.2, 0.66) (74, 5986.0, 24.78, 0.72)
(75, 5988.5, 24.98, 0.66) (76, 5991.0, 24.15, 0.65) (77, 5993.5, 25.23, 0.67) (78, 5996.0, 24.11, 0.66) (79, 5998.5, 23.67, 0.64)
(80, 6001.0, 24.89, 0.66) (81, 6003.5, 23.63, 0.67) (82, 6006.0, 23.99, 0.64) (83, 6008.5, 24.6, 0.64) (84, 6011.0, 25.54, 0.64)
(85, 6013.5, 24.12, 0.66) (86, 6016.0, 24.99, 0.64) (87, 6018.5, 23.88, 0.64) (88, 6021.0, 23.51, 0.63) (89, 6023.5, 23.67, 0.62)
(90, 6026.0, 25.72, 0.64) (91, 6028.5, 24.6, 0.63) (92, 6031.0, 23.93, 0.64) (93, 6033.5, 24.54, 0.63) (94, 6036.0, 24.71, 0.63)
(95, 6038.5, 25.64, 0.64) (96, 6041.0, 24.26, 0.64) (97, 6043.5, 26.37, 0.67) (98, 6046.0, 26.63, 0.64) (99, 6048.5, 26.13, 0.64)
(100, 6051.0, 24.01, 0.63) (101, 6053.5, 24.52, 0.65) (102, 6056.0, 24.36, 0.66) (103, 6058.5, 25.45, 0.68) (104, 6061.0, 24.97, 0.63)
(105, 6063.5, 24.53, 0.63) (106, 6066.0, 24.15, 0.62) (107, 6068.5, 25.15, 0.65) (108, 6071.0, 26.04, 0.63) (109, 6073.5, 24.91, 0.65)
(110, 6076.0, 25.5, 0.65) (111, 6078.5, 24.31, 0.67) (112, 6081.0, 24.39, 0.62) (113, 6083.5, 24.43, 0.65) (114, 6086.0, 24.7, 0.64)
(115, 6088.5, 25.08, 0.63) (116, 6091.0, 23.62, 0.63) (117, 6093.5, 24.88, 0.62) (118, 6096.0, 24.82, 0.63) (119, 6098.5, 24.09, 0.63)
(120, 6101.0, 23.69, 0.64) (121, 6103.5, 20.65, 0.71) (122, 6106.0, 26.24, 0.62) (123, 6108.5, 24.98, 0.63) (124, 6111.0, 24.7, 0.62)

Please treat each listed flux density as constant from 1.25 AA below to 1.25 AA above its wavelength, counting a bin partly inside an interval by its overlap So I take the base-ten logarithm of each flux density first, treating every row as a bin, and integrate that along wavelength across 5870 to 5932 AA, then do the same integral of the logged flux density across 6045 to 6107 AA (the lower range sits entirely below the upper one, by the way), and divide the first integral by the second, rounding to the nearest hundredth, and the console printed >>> 0.94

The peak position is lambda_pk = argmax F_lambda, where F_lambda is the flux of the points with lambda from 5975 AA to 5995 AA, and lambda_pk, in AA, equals 5993.5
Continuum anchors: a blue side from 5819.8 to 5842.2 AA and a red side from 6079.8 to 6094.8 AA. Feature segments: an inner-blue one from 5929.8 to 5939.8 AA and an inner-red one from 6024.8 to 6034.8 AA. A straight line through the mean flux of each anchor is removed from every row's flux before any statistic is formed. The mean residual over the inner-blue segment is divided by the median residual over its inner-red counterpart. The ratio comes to -7.0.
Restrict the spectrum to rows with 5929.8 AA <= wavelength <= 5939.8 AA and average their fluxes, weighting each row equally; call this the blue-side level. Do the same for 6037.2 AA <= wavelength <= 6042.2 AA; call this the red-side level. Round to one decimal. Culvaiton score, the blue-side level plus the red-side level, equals 48.1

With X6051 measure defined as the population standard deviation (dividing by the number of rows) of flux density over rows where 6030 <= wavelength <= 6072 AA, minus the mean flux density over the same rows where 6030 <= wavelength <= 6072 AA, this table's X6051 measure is -24.2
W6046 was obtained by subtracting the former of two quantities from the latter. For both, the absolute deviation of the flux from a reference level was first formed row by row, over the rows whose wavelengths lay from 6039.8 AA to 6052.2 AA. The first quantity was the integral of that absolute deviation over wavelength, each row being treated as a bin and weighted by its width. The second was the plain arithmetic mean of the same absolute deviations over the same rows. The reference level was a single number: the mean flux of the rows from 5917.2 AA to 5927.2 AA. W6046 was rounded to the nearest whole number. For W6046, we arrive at -25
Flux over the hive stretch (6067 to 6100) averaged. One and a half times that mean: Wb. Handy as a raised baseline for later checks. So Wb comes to 37.1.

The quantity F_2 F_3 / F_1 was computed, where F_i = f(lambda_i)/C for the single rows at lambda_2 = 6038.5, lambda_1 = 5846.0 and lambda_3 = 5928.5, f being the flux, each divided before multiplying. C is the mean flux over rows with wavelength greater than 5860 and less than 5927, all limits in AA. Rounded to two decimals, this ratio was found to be 1.15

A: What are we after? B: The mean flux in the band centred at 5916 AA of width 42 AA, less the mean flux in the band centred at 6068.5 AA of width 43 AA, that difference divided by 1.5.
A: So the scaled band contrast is -1.9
